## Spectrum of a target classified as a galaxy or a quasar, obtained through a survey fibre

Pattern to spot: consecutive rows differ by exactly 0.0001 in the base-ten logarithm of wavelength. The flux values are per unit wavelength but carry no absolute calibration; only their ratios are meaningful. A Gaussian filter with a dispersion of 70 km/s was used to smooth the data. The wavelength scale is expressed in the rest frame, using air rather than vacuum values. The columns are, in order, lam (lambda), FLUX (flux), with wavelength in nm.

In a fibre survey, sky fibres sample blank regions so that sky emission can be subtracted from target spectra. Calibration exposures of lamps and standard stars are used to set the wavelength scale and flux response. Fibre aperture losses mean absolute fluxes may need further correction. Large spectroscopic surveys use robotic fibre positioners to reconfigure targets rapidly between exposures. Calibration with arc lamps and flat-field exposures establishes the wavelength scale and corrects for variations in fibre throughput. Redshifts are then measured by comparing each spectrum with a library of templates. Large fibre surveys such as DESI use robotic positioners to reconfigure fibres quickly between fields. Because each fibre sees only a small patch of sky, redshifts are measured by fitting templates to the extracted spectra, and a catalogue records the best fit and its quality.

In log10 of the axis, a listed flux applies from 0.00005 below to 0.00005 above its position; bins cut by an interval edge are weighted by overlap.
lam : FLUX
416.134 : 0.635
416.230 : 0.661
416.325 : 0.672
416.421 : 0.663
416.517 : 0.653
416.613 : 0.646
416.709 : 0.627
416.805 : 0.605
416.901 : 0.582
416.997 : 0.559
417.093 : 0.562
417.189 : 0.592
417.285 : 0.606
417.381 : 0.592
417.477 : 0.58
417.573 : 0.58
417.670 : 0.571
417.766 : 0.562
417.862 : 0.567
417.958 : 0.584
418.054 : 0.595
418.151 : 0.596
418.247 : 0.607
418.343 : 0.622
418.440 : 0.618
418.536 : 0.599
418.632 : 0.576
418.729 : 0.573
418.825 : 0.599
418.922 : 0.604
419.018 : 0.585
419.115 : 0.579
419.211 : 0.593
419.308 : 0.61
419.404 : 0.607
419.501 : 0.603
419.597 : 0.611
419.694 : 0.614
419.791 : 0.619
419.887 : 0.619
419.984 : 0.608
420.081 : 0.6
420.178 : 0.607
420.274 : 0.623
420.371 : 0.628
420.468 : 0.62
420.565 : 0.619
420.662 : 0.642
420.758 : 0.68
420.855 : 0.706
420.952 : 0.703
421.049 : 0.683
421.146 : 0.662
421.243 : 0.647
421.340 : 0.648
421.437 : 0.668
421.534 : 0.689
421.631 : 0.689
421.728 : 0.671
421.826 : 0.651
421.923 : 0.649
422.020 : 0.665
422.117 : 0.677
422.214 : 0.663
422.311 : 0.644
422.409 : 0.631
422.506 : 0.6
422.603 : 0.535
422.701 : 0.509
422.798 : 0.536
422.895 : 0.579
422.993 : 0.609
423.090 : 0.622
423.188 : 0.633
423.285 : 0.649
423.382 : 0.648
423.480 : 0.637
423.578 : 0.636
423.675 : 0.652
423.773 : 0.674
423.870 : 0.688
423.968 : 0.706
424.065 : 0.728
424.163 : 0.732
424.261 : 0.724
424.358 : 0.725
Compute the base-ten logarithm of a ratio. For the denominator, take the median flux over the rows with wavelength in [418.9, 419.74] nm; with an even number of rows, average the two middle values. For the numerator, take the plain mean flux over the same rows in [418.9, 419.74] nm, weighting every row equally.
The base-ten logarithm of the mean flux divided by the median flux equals -0.002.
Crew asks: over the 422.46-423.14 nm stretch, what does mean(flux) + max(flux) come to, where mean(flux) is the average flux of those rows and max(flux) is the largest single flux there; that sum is 1.19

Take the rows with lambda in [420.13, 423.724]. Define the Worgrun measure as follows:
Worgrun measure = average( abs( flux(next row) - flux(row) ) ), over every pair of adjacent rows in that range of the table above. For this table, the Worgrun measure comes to 0.017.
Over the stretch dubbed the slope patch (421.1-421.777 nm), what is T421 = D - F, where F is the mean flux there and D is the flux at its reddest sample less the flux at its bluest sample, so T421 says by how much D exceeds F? -0.66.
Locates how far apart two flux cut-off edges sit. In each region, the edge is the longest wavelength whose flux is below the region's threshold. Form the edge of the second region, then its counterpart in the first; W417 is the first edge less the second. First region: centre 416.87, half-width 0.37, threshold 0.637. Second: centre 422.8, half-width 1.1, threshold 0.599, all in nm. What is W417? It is -5.71 nm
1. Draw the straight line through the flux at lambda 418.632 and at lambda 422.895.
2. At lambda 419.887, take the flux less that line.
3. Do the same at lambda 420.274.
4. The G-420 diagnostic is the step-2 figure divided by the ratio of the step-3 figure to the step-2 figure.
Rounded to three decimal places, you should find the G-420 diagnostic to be 0.039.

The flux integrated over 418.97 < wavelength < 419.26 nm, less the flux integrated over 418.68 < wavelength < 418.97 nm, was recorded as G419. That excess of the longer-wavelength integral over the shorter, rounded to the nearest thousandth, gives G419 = -0.002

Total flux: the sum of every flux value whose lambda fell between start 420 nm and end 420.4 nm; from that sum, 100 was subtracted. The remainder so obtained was -97.5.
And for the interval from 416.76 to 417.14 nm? -97.7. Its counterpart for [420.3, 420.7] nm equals -97.5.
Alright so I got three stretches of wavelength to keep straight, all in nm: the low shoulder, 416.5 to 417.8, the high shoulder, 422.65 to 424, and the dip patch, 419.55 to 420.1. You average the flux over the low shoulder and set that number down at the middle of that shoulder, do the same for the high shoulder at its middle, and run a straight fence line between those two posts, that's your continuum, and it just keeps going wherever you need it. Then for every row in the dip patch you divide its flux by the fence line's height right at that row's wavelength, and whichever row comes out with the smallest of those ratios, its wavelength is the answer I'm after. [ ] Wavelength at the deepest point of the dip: 420.081 nm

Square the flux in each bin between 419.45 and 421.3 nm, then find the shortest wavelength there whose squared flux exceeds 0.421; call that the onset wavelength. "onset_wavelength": 420.758 nm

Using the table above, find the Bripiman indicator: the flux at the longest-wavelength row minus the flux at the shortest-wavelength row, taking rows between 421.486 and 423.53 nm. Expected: -0.05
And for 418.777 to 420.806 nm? 0.08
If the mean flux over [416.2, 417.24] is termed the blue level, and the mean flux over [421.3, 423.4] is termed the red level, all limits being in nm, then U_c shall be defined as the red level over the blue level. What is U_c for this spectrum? 1.02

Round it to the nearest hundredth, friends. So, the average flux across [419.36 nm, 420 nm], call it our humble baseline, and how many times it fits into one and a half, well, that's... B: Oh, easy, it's 2.45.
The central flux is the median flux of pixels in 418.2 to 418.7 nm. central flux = 0.61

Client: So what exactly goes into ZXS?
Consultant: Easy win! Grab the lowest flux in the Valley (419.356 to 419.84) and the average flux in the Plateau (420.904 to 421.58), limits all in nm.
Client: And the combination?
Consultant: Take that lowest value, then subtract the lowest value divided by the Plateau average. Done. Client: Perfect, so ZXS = -0.295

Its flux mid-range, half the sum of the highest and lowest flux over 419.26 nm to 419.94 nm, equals 0.611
